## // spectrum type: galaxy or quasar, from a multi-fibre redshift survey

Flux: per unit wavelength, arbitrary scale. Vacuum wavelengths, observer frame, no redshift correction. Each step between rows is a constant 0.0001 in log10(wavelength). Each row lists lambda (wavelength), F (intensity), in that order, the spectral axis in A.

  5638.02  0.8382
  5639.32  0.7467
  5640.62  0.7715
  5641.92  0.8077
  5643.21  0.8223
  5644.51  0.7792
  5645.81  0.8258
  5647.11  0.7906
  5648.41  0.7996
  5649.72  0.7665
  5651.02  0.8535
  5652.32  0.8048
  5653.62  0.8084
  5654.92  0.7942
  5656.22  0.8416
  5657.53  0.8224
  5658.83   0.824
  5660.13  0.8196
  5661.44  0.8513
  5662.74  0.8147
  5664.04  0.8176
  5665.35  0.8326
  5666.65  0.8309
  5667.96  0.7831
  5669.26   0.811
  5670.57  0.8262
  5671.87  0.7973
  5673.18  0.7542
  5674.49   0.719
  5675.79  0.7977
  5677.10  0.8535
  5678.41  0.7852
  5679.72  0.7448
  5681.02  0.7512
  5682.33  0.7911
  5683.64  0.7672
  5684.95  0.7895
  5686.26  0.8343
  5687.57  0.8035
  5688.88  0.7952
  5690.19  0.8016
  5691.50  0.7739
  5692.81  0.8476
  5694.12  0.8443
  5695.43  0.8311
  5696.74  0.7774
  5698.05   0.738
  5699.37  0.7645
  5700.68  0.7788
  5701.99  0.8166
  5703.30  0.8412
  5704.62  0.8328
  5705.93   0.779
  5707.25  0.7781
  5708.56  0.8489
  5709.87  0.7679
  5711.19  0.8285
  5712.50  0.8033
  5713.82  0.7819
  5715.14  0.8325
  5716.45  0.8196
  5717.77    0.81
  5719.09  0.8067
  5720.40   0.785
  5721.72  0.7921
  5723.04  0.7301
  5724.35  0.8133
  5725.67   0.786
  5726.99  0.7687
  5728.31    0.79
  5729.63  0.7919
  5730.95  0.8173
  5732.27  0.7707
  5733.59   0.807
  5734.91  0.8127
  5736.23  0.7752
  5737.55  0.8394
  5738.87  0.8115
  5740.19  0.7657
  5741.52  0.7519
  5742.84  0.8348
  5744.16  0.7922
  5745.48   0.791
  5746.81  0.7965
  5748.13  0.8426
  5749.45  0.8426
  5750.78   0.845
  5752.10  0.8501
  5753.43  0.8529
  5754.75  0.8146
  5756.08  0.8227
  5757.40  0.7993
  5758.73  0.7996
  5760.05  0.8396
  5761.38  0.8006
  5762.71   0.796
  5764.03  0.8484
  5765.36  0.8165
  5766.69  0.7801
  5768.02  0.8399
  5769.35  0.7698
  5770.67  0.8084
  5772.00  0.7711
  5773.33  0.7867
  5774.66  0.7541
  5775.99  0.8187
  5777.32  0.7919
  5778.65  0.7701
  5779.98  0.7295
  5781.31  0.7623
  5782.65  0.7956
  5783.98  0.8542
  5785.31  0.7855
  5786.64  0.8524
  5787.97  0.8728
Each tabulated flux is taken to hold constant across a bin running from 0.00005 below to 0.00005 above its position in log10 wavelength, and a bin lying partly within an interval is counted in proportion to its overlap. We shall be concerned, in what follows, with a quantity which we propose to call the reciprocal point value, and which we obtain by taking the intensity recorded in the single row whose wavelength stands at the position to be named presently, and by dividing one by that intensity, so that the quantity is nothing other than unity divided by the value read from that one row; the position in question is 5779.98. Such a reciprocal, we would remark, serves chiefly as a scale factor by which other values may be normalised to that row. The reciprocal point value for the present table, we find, 1.37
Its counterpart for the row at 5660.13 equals 1.22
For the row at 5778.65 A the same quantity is 1.30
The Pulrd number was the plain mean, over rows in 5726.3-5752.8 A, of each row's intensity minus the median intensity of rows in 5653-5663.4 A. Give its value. -0.016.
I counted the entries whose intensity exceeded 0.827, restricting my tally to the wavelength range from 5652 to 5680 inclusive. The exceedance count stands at 5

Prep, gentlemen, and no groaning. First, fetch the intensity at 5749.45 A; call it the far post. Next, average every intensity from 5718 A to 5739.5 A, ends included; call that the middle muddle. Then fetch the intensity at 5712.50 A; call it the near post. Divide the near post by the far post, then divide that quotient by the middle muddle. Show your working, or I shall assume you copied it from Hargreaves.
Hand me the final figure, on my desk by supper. 1.20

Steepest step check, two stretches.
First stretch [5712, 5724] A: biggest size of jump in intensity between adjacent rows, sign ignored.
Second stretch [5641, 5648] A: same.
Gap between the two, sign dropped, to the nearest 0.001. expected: 0.015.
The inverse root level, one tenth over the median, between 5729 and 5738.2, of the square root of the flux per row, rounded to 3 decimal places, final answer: 0.111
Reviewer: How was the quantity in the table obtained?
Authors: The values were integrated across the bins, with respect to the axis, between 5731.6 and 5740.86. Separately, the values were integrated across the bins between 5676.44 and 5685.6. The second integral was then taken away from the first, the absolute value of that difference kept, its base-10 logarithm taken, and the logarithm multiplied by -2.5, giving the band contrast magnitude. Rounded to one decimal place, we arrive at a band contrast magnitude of 1.7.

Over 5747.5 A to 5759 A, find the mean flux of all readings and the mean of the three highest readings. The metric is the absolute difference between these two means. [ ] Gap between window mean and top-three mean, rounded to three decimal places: 0.019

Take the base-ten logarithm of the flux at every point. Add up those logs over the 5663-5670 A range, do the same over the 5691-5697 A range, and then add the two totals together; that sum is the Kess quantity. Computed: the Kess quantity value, -0.89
